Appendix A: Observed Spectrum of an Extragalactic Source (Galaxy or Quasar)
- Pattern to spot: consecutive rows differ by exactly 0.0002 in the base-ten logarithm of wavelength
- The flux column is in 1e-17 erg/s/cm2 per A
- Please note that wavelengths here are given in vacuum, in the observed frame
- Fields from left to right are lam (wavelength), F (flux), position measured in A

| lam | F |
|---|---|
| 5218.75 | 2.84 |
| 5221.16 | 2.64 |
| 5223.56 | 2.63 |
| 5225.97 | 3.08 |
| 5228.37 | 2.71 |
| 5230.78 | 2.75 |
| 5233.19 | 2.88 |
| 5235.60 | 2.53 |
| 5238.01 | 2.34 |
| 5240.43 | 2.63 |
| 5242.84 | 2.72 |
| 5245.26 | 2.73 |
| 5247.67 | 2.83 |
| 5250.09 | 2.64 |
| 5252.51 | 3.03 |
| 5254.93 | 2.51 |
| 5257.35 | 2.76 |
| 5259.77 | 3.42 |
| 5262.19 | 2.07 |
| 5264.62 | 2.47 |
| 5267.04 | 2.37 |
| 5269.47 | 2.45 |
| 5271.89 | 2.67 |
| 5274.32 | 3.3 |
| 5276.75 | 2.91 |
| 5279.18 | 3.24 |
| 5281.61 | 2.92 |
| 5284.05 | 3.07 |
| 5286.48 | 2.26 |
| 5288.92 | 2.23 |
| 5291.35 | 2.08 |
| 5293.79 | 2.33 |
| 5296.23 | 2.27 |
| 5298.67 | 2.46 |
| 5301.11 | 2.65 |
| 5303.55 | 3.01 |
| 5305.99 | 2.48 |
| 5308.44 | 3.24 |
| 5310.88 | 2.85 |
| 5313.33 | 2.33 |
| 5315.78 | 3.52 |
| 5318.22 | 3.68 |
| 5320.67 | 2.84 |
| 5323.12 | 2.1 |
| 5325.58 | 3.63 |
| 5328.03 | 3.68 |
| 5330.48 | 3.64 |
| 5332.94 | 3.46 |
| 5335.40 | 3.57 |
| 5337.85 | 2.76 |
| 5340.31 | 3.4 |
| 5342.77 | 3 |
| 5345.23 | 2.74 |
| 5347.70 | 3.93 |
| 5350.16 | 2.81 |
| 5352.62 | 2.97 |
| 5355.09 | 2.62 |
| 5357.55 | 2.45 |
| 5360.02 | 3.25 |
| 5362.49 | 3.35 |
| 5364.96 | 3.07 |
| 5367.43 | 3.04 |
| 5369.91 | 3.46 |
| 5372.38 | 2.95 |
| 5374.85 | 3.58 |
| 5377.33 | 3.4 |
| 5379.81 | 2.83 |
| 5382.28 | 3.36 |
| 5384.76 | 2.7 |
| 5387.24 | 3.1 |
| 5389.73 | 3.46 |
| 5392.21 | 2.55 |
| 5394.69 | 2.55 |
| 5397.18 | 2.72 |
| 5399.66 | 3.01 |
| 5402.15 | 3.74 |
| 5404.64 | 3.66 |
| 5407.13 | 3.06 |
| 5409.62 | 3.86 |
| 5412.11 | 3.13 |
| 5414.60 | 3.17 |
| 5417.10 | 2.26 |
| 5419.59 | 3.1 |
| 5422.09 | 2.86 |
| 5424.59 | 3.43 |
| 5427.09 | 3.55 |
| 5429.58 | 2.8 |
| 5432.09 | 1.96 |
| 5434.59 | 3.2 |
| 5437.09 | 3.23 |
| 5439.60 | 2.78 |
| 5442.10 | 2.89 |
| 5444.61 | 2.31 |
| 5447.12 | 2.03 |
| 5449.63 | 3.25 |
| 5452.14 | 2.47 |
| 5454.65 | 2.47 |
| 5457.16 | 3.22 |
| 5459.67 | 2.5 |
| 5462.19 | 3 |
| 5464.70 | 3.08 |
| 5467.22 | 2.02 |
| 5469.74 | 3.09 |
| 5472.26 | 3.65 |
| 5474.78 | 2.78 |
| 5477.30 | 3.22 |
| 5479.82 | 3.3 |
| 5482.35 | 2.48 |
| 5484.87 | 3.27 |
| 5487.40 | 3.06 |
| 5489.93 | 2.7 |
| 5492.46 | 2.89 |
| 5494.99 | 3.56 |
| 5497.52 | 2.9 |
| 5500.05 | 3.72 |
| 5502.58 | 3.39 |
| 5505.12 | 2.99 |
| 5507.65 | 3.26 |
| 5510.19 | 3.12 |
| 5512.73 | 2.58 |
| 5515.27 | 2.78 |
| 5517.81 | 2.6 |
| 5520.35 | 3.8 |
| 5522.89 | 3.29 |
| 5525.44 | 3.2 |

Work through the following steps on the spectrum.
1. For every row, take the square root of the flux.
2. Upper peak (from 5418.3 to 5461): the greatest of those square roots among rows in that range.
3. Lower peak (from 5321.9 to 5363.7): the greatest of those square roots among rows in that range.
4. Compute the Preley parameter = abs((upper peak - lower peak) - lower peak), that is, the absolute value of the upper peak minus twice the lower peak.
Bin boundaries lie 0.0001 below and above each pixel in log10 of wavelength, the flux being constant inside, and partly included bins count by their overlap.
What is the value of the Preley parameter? 2.08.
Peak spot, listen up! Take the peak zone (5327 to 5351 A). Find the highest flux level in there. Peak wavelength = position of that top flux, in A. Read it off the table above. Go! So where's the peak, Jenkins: 5347.70 A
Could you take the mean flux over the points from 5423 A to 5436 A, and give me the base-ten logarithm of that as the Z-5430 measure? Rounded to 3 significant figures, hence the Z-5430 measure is 0.475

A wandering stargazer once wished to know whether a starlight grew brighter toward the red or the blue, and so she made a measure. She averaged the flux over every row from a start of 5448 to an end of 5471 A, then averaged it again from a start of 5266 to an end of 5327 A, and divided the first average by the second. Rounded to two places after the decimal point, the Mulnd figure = 1.01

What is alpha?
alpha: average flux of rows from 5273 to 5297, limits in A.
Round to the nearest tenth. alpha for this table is 2.7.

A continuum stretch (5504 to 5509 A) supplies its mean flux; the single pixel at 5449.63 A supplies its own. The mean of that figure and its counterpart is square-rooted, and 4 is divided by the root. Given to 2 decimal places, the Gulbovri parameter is 2.24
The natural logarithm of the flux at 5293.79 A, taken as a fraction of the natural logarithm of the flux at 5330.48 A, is 0.65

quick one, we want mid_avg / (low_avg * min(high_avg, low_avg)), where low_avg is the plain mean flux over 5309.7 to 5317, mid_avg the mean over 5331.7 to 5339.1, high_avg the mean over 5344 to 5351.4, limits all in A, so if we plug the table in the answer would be 0.388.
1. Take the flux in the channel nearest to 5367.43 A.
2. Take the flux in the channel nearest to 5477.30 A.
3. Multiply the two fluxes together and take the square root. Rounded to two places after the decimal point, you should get 3.13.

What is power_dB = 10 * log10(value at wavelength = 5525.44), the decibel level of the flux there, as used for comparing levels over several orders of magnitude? 5.1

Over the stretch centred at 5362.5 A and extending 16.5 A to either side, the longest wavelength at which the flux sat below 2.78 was 5357.55 A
